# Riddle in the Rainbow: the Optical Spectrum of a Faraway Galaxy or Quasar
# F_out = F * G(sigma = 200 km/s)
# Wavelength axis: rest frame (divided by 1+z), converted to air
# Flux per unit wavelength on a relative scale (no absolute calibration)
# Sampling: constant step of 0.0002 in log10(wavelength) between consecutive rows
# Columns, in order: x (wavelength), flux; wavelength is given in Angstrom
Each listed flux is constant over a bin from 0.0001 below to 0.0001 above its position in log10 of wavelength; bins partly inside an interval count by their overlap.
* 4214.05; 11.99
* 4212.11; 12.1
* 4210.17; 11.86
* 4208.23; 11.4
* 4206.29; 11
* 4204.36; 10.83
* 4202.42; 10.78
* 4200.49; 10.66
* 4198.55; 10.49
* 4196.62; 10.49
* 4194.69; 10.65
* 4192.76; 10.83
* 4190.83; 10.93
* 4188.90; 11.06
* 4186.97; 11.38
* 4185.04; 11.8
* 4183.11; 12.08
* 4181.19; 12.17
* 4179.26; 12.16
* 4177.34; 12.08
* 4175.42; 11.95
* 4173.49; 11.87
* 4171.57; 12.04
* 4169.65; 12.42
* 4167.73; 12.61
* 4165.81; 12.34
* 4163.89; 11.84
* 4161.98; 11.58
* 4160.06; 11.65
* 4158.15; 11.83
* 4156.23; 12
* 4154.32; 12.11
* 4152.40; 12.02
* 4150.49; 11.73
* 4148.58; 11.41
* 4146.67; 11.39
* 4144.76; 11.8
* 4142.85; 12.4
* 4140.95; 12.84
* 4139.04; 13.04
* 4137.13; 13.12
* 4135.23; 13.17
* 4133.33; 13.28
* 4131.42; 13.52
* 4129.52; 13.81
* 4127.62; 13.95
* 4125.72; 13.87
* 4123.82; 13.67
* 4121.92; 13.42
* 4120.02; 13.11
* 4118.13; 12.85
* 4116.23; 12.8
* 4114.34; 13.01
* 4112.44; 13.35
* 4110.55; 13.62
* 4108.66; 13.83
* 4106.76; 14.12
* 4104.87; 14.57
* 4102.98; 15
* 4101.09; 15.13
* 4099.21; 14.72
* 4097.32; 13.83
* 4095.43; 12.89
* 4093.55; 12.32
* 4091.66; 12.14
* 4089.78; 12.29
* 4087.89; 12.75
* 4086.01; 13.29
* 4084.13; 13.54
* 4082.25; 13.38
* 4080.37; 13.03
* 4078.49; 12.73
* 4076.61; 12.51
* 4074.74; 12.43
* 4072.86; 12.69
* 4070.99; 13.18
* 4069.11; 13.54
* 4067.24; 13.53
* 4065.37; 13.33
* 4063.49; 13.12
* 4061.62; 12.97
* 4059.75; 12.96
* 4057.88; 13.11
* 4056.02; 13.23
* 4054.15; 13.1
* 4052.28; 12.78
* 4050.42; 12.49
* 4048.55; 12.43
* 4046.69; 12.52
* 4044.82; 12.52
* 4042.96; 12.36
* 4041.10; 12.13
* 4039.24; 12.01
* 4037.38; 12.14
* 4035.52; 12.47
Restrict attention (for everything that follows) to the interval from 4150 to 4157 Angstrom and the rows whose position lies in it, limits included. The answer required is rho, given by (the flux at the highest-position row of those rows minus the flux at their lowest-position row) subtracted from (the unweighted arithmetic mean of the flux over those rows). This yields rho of 11.7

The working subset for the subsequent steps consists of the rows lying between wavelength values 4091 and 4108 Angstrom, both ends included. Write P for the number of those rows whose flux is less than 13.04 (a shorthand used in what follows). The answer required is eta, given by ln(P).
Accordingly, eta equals 1.1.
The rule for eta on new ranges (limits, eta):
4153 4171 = 2.2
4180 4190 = 1.6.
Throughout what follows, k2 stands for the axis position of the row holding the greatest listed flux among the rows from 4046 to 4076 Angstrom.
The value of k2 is 4069.11 Angstrom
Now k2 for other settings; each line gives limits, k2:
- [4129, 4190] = 4129.52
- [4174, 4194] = 4181.19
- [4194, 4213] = 4212.11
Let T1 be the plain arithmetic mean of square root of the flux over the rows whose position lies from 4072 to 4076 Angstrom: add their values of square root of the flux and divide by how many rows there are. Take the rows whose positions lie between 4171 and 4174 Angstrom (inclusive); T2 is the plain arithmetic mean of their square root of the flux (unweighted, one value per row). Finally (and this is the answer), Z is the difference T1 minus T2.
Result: 0.09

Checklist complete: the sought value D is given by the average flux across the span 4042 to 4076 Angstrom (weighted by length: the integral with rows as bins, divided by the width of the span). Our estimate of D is 12.9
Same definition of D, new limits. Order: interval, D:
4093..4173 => 12.9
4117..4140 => 13.4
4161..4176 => 12.1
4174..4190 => 11.8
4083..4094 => 12.7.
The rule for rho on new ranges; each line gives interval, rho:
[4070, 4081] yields 12.9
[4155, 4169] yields 11.4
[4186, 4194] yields 11.6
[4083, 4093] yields 14.2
